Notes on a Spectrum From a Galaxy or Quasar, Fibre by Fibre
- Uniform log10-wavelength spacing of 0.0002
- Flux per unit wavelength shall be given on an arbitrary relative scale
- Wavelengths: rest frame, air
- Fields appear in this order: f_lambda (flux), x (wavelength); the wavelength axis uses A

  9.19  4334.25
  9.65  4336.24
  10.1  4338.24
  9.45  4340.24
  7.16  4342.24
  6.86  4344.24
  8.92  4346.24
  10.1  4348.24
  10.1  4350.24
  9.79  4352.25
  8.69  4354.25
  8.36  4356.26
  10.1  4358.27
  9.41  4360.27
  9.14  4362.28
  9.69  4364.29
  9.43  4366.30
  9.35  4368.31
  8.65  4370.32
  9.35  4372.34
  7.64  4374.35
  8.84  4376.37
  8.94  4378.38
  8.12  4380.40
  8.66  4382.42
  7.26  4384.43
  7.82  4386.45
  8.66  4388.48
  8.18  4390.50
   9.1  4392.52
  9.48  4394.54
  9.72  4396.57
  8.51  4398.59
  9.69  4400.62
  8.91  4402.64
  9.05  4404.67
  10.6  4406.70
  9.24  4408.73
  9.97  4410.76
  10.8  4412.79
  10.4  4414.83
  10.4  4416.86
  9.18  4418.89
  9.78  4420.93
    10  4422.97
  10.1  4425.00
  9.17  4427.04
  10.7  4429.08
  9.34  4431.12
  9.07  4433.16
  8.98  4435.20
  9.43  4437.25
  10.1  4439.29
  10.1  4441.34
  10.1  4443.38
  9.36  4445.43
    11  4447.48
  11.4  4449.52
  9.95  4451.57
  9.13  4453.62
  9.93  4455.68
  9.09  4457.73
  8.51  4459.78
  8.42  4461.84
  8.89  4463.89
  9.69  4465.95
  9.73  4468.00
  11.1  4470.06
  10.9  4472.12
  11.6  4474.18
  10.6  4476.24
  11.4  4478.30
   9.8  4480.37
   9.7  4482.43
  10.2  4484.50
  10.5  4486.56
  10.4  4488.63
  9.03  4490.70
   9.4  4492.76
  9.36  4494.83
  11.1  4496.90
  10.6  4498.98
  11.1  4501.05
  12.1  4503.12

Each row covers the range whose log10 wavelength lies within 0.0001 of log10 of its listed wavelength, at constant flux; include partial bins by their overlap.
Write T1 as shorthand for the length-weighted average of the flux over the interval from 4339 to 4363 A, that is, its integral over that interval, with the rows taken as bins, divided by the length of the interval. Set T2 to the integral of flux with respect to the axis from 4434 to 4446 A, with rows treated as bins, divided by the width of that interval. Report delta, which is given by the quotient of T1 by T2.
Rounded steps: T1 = 9.0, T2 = 9.7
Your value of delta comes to 0.93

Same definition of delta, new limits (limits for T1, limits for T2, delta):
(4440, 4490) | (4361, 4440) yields 1.09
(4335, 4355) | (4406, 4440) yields 0.92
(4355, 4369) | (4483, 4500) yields 0.93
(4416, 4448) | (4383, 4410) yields 1.09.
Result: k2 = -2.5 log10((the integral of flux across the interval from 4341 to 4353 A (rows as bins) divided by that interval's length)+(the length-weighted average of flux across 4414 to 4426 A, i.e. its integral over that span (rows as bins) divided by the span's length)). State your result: -3.185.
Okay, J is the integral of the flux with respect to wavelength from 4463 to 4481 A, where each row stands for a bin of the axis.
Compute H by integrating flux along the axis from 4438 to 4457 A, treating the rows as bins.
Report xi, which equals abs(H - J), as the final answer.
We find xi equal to 4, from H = 192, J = 188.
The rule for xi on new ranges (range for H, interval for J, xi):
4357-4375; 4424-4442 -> 8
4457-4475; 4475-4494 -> 17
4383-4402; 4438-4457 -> 26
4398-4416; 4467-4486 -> 26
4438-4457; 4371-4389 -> 41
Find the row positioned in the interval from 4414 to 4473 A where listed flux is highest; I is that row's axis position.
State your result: 4449.52 A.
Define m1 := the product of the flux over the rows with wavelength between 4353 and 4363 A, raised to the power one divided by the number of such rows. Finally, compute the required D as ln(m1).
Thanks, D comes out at 2.21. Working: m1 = 9.1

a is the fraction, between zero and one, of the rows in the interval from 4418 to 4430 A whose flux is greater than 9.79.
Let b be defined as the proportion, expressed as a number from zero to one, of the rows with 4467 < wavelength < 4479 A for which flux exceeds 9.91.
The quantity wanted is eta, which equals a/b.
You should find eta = 0.6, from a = 0.50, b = 0.8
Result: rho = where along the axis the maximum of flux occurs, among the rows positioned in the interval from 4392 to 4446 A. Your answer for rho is 4412.79 A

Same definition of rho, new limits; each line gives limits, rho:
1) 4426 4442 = 4429.08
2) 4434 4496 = 4474.18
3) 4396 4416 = 4412.79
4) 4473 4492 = 4474.18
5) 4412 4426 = 4412.79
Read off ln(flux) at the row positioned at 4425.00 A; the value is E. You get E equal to 2.31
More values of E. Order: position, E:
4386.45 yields 2.06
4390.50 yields 2.10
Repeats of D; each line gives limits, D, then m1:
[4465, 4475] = 2.36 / 10.6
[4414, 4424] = 2.30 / 9.9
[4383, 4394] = 2.10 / 8.2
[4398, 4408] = 2.23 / 9.3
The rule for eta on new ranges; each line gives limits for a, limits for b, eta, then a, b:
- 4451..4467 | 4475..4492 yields 0.4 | 0.25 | 0.6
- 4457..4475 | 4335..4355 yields 1.1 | 0.33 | 0.3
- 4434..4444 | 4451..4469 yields 2.7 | 0.60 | 0.2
